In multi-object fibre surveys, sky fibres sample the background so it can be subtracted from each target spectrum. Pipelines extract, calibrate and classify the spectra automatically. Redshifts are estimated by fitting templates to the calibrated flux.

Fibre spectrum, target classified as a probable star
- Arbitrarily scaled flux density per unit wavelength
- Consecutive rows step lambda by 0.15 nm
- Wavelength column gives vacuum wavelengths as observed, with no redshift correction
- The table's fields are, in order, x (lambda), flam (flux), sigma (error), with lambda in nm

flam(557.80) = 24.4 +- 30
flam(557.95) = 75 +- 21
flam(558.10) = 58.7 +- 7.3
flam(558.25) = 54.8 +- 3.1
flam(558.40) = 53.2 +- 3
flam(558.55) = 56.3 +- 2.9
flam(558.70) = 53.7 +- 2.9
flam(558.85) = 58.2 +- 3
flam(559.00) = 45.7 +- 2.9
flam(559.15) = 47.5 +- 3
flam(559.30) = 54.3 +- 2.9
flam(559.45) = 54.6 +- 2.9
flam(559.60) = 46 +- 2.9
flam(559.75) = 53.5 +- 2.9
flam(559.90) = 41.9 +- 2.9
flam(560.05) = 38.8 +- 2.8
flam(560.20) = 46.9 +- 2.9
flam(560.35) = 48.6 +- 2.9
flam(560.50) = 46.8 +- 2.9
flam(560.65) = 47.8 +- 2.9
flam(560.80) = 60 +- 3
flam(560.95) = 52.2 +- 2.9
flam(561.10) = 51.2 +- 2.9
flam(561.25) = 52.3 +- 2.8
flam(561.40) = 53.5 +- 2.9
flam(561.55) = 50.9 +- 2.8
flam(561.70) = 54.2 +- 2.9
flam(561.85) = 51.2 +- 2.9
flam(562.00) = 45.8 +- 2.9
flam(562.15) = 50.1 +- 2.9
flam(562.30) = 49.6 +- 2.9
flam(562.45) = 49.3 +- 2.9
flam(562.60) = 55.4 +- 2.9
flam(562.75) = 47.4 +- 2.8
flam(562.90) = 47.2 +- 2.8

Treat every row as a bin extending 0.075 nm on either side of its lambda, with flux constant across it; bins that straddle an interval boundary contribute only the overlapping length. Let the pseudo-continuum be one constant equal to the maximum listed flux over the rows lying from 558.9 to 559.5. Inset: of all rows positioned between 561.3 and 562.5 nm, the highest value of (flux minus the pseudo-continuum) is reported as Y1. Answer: 0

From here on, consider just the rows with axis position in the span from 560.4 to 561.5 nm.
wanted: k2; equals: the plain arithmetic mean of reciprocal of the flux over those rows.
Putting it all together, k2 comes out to 0.0194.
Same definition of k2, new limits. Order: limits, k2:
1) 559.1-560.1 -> 0.0211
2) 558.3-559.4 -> 0.0191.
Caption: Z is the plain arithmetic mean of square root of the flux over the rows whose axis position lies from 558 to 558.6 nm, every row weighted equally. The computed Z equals 7.47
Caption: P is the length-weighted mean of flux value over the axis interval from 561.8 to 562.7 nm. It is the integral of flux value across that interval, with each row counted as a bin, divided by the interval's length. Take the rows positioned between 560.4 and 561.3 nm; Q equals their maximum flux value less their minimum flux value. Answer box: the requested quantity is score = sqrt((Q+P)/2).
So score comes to 5.63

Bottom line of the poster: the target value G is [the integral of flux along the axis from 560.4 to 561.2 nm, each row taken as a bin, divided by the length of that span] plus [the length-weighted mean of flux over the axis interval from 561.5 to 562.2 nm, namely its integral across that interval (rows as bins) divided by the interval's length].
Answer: 102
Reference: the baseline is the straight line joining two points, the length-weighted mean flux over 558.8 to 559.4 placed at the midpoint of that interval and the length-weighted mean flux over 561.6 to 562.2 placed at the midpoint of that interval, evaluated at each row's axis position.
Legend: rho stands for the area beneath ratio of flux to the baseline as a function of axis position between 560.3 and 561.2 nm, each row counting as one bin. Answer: 0.9 nm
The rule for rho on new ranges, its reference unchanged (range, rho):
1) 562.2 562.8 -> 0.6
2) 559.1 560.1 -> 0.9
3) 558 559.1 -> 1.2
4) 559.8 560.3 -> 0.4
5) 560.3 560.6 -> 0.3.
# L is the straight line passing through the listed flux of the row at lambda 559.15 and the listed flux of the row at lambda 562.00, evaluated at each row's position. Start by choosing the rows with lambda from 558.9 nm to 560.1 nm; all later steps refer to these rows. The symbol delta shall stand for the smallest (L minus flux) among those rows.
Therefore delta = -7.3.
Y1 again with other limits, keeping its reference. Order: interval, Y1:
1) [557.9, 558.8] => 20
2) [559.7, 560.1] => -1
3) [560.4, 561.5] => 5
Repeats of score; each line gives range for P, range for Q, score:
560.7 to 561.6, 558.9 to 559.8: 5.58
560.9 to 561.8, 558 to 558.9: 5.38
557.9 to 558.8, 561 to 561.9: 5.54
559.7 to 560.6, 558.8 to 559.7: 5.40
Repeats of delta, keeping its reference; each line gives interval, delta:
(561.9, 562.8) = -10.0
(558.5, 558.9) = -10.5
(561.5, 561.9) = -8.2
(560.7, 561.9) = -13.5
